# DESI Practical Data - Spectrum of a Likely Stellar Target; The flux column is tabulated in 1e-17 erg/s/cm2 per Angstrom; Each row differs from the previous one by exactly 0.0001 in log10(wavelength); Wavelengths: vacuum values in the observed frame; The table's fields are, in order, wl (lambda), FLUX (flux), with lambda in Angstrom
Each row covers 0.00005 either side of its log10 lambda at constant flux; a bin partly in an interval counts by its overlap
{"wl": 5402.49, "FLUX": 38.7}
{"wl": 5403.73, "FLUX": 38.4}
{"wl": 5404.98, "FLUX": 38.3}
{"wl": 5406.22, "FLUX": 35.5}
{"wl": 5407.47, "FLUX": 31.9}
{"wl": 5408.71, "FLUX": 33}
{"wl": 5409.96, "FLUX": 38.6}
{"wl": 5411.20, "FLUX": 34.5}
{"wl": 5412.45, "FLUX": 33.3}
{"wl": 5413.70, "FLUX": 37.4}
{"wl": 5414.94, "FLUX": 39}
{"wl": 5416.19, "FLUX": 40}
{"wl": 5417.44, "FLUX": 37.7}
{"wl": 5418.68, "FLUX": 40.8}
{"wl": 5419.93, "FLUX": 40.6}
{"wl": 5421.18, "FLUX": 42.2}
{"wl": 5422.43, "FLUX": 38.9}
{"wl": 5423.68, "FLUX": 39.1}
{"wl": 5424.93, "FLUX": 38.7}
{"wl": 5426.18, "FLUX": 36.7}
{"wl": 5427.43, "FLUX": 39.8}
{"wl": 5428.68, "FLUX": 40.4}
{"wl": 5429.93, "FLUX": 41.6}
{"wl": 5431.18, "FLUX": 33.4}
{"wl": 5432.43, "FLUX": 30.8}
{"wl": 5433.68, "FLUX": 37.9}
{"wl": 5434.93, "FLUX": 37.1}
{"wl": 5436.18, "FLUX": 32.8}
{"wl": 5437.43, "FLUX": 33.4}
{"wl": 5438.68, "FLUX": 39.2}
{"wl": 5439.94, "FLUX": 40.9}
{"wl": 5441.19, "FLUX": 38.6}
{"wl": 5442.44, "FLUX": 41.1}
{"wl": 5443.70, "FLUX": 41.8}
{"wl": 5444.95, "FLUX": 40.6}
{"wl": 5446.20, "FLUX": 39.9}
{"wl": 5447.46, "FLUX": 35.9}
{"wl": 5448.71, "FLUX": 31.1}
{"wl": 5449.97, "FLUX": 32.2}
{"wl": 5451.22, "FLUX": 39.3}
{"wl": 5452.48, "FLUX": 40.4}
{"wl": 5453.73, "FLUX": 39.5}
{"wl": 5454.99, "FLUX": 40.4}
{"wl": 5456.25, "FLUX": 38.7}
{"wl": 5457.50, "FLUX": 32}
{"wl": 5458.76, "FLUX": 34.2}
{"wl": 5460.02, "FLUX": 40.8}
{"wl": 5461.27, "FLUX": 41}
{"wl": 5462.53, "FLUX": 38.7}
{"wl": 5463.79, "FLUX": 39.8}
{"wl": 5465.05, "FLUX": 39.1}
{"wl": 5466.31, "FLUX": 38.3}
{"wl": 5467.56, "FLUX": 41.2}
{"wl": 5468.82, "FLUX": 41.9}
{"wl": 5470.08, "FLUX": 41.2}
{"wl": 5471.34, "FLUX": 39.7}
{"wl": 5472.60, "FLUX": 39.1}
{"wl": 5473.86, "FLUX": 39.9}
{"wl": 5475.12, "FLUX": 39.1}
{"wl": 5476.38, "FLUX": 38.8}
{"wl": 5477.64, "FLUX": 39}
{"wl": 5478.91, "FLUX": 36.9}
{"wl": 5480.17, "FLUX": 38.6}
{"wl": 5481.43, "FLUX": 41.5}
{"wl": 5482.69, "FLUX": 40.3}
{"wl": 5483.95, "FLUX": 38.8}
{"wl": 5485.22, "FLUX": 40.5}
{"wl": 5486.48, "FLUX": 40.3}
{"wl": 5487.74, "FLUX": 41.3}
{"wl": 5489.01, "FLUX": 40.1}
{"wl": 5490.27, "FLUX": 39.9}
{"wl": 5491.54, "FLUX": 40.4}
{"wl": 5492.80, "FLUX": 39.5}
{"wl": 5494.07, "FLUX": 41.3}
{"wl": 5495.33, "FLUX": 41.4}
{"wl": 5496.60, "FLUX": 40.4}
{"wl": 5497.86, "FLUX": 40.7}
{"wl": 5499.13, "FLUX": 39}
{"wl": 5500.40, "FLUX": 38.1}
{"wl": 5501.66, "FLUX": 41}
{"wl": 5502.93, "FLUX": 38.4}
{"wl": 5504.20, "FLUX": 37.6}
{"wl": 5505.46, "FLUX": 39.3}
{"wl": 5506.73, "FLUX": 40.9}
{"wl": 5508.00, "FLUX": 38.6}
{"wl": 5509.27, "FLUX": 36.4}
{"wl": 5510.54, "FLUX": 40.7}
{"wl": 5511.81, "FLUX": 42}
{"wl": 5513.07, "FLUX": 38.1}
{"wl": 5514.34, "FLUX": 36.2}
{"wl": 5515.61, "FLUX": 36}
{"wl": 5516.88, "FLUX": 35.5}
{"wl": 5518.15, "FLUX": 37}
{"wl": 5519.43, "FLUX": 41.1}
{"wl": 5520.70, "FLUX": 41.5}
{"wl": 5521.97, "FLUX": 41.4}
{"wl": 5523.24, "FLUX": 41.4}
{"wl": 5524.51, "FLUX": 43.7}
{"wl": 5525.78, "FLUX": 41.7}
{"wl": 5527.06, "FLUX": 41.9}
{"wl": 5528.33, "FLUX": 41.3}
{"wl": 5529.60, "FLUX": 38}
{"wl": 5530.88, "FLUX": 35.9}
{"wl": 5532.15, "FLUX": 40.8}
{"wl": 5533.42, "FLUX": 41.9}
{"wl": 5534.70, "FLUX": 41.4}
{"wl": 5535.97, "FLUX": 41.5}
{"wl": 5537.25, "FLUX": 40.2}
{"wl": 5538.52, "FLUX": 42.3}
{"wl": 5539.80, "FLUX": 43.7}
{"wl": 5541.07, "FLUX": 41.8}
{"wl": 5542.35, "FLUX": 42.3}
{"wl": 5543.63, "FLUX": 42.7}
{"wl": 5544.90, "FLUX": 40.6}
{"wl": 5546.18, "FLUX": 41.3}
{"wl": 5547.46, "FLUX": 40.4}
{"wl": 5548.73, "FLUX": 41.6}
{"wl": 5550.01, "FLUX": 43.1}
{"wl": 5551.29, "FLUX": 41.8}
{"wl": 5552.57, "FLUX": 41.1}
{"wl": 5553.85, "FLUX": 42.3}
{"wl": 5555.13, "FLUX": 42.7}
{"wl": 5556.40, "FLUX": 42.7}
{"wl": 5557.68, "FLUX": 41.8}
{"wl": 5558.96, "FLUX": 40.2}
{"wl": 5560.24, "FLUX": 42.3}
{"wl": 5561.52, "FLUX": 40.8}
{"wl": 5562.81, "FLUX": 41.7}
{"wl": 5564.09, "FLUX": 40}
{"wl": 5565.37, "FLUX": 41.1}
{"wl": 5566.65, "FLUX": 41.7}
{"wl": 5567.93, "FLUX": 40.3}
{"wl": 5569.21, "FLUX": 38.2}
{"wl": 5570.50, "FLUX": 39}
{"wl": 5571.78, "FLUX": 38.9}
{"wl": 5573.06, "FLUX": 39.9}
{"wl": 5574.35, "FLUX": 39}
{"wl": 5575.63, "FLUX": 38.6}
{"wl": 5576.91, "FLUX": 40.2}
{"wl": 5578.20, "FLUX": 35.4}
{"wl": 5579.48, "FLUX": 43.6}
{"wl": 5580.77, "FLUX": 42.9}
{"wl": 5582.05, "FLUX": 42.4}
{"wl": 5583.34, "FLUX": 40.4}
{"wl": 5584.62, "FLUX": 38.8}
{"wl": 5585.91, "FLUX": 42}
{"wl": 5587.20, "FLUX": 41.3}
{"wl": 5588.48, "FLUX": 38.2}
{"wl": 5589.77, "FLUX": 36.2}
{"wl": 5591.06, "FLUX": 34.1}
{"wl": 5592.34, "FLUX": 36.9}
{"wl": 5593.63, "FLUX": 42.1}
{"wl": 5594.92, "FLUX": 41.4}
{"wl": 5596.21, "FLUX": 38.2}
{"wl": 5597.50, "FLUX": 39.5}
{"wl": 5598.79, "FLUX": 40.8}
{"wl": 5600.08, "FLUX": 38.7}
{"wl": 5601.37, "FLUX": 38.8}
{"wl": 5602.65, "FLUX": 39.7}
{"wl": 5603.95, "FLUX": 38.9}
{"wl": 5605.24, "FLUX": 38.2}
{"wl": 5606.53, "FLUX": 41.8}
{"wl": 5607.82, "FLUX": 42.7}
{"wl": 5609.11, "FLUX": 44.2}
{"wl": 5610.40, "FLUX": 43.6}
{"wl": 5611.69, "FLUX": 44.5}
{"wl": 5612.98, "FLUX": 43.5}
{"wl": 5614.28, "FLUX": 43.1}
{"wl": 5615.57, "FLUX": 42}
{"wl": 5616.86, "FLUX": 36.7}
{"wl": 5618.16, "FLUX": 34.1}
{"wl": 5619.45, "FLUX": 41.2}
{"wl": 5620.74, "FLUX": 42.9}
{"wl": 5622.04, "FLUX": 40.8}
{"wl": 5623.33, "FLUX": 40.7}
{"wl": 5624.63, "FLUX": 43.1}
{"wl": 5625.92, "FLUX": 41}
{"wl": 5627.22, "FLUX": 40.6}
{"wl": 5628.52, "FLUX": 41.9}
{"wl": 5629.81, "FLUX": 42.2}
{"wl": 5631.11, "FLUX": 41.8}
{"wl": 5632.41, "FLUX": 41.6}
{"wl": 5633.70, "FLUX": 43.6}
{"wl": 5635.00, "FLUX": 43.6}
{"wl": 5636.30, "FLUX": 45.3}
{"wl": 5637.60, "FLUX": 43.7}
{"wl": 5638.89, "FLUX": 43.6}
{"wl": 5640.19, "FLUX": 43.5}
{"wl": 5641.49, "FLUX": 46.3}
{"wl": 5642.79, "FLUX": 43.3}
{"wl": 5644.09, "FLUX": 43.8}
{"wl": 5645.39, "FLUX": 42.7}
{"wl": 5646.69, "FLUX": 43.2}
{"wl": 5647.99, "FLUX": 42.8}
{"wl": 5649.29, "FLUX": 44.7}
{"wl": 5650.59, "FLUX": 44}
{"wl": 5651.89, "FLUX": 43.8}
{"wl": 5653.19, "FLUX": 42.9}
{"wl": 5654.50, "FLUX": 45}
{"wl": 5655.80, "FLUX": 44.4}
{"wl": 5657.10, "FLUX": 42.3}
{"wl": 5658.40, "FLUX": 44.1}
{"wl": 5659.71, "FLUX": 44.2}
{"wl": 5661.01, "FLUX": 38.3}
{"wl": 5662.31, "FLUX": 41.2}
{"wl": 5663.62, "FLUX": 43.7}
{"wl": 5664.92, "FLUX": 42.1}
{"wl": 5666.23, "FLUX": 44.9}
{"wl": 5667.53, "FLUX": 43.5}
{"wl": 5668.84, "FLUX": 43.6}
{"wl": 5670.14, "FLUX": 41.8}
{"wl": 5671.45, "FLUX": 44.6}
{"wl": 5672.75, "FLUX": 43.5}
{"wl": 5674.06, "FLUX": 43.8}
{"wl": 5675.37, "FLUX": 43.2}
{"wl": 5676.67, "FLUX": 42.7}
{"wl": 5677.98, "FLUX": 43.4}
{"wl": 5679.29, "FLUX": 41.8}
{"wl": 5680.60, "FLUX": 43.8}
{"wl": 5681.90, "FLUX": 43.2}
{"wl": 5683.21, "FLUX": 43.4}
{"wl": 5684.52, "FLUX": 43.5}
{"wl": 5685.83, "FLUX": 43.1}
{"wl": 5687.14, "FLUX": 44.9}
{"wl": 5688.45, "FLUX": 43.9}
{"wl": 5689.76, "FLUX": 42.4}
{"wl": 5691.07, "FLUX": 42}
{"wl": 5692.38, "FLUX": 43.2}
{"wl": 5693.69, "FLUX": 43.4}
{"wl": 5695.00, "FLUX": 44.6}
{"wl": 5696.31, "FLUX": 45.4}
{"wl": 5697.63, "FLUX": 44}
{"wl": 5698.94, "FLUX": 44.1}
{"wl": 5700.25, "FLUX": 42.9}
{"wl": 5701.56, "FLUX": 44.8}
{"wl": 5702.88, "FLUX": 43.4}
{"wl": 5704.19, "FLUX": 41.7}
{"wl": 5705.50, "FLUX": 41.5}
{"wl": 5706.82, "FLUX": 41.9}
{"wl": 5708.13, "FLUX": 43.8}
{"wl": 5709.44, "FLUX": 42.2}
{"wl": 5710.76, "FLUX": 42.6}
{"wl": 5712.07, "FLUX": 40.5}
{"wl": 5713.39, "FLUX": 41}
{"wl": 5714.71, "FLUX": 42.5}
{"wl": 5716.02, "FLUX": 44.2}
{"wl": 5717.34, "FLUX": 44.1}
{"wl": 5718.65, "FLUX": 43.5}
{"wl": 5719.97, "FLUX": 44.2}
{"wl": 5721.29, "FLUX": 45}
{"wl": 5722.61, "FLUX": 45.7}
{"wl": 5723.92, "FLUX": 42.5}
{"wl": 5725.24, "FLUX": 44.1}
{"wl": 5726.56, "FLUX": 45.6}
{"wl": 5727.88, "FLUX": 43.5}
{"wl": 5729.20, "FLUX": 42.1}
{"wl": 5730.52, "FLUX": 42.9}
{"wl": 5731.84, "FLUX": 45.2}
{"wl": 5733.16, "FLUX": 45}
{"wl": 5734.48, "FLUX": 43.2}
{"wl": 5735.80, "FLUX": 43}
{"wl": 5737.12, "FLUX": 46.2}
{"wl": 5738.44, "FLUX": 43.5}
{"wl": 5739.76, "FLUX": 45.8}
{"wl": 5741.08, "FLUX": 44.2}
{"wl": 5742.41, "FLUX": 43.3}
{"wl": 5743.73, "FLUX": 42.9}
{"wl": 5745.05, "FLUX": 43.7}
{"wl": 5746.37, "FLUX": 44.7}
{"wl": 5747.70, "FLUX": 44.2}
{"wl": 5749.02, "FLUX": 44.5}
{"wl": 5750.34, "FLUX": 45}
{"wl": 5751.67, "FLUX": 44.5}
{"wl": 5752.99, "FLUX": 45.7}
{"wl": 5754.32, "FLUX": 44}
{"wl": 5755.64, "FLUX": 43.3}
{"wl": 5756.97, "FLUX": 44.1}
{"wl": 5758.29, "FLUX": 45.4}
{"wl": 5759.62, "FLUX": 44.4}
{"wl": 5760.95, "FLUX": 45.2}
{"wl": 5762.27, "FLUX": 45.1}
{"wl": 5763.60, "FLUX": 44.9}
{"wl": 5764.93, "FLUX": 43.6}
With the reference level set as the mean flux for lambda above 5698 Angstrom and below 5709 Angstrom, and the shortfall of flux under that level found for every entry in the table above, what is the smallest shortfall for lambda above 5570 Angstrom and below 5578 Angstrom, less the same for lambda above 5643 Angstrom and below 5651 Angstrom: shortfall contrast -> 4.5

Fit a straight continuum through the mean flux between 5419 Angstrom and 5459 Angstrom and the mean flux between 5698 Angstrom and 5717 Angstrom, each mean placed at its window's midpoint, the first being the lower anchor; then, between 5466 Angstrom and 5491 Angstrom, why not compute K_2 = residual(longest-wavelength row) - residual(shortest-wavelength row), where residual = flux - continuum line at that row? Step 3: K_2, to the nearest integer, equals 1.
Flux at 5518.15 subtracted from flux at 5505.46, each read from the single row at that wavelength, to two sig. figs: 2.3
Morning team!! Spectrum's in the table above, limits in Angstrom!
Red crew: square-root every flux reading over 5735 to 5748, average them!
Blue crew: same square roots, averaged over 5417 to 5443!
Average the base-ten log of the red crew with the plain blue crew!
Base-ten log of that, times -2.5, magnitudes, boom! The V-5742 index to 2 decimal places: -1.36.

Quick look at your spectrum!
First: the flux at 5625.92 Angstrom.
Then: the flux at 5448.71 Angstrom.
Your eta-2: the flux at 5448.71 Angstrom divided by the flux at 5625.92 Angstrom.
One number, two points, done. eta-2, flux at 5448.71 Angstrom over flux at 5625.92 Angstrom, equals 0.76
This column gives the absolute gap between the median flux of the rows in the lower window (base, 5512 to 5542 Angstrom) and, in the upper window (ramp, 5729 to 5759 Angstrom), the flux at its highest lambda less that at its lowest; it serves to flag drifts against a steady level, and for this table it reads 38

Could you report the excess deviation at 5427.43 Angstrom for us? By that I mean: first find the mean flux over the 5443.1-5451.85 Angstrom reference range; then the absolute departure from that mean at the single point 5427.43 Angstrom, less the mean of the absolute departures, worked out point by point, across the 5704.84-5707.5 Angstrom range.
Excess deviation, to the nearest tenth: -1.9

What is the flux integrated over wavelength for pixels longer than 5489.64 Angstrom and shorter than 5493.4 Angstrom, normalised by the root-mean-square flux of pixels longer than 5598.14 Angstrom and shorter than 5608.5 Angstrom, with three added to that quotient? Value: 6.8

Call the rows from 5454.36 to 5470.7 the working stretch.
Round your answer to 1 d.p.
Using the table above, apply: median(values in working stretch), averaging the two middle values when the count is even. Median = 39.8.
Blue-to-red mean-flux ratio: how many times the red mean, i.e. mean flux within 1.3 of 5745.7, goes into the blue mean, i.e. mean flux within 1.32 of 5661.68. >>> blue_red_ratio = 0.899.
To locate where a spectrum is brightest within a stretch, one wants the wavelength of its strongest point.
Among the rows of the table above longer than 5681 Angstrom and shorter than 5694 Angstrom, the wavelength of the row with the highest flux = 5687.14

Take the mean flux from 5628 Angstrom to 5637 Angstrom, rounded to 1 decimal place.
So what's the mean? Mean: 42.9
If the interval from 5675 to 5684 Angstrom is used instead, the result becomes 43.1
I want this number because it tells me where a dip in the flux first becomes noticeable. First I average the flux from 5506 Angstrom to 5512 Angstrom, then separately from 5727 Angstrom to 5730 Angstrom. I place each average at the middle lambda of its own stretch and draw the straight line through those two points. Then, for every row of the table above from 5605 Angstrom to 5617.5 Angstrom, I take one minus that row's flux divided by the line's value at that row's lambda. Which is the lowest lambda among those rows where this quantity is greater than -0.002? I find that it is 5605.24 Angstrom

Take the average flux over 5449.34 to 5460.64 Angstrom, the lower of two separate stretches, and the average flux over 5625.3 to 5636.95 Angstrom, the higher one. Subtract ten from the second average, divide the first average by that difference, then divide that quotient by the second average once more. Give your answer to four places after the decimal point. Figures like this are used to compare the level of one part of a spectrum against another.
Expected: 0.0273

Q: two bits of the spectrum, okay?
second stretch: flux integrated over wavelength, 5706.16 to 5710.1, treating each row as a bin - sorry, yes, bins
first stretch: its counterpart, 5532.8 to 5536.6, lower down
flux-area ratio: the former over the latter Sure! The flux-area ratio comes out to 1.06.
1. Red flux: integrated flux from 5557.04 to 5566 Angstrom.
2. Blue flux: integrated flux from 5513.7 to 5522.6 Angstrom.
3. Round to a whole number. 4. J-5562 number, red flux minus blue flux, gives 27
